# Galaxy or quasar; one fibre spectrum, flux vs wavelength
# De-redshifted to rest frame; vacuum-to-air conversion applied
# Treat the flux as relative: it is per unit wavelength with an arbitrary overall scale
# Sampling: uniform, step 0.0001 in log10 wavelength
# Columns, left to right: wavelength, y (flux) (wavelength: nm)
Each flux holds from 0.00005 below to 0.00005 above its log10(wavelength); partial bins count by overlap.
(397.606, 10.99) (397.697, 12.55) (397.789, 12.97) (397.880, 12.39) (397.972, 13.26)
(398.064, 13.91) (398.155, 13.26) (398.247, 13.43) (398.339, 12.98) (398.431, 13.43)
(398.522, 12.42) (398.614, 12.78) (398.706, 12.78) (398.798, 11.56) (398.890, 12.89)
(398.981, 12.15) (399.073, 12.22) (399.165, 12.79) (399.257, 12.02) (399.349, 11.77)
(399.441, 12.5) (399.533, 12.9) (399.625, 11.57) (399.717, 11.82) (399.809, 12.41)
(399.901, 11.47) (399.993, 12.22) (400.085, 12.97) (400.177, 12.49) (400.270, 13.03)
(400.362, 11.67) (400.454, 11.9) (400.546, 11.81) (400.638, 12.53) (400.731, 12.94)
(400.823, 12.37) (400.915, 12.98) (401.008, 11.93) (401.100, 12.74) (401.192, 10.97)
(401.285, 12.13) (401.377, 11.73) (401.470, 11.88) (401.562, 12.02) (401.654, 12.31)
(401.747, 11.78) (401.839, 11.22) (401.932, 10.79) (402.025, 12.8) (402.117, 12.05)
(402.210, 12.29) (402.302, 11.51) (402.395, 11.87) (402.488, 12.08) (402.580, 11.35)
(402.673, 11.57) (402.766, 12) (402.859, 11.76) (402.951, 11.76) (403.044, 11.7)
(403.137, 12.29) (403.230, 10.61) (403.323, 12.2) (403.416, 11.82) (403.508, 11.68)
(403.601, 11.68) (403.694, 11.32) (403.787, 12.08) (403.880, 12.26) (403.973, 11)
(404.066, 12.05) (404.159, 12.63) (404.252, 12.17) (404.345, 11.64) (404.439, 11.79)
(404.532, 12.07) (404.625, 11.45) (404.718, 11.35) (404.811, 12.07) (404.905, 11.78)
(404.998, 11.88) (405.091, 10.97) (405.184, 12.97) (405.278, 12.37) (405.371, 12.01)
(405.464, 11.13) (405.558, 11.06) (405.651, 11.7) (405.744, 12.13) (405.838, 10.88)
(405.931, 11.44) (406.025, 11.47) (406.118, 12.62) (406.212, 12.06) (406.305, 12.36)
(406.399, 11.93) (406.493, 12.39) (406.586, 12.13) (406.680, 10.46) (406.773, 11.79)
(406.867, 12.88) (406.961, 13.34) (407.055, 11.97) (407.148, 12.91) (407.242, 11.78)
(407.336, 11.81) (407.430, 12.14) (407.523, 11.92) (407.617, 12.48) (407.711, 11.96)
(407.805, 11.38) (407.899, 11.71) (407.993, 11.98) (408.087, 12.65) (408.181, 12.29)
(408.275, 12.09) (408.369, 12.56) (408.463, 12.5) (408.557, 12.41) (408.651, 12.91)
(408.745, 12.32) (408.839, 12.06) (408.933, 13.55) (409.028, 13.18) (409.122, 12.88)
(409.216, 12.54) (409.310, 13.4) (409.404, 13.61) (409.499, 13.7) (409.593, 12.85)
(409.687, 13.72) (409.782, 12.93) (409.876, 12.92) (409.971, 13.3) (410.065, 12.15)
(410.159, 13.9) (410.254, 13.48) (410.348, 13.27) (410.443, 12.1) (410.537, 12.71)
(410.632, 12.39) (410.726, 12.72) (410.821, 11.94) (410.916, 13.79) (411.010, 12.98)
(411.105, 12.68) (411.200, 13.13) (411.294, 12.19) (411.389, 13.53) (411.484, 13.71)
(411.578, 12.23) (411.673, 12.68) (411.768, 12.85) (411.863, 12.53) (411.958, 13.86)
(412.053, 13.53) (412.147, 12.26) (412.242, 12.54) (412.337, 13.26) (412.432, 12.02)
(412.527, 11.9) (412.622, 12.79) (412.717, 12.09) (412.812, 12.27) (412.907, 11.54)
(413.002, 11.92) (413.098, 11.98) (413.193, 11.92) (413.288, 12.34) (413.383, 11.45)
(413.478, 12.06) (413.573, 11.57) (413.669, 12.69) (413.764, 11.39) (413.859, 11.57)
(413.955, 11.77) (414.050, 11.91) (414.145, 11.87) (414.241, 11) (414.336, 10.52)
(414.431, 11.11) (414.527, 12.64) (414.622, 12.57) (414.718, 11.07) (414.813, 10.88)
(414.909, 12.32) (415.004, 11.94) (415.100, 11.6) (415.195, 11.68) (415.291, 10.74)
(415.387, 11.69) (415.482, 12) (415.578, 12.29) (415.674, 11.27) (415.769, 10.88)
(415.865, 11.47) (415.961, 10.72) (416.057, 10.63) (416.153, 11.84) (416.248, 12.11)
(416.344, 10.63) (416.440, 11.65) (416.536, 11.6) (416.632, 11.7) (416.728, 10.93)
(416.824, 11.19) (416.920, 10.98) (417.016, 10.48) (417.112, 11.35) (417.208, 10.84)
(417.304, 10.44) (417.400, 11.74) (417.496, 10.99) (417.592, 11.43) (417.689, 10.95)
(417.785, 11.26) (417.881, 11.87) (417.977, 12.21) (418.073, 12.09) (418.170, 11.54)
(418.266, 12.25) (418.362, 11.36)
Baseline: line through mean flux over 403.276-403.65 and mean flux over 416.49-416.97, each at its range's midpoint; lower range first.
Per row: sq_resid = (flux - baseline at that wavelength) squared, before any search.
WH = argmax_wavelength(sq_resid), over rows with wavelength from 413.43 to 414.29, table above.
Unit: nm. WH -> 413.669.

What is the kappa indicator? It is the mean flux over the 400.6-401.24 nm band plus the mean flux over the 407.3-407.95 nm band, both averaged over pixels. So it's 24.3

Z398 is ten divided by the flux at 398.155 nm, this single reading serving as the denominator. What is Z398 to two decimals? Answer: 0.75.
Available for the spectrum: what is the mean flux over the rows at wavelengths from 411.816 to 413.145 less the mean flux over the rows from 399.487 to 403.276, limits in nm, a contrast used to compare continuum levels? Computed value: 0.46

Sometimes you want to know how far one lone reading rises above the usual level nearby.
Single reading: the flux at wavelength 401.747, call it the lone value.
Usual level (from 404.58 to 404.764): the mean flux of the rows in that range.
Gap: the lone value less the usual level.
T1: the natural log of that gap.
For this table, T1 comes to -1.0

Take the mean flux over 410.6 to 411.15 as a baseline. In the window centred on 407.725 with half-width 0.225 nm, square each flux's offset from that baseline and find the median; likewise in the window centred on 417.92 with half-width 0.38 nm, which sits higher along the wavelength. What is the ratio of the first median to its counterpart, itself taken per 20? 0.03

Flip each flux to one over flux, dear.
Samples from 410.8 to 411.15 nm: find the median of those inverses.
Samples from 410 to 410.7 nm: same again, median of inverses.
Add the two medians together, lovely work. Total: 0.157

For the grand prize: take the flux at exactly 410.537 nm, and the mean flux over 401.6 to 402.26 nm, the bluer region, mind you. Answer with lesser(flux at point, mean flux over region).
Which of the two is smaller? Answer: 11.9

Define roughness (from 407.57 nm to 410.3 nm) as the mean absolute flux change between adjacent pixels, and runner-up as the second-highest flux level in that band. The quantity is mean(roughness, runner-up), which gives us 7.12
